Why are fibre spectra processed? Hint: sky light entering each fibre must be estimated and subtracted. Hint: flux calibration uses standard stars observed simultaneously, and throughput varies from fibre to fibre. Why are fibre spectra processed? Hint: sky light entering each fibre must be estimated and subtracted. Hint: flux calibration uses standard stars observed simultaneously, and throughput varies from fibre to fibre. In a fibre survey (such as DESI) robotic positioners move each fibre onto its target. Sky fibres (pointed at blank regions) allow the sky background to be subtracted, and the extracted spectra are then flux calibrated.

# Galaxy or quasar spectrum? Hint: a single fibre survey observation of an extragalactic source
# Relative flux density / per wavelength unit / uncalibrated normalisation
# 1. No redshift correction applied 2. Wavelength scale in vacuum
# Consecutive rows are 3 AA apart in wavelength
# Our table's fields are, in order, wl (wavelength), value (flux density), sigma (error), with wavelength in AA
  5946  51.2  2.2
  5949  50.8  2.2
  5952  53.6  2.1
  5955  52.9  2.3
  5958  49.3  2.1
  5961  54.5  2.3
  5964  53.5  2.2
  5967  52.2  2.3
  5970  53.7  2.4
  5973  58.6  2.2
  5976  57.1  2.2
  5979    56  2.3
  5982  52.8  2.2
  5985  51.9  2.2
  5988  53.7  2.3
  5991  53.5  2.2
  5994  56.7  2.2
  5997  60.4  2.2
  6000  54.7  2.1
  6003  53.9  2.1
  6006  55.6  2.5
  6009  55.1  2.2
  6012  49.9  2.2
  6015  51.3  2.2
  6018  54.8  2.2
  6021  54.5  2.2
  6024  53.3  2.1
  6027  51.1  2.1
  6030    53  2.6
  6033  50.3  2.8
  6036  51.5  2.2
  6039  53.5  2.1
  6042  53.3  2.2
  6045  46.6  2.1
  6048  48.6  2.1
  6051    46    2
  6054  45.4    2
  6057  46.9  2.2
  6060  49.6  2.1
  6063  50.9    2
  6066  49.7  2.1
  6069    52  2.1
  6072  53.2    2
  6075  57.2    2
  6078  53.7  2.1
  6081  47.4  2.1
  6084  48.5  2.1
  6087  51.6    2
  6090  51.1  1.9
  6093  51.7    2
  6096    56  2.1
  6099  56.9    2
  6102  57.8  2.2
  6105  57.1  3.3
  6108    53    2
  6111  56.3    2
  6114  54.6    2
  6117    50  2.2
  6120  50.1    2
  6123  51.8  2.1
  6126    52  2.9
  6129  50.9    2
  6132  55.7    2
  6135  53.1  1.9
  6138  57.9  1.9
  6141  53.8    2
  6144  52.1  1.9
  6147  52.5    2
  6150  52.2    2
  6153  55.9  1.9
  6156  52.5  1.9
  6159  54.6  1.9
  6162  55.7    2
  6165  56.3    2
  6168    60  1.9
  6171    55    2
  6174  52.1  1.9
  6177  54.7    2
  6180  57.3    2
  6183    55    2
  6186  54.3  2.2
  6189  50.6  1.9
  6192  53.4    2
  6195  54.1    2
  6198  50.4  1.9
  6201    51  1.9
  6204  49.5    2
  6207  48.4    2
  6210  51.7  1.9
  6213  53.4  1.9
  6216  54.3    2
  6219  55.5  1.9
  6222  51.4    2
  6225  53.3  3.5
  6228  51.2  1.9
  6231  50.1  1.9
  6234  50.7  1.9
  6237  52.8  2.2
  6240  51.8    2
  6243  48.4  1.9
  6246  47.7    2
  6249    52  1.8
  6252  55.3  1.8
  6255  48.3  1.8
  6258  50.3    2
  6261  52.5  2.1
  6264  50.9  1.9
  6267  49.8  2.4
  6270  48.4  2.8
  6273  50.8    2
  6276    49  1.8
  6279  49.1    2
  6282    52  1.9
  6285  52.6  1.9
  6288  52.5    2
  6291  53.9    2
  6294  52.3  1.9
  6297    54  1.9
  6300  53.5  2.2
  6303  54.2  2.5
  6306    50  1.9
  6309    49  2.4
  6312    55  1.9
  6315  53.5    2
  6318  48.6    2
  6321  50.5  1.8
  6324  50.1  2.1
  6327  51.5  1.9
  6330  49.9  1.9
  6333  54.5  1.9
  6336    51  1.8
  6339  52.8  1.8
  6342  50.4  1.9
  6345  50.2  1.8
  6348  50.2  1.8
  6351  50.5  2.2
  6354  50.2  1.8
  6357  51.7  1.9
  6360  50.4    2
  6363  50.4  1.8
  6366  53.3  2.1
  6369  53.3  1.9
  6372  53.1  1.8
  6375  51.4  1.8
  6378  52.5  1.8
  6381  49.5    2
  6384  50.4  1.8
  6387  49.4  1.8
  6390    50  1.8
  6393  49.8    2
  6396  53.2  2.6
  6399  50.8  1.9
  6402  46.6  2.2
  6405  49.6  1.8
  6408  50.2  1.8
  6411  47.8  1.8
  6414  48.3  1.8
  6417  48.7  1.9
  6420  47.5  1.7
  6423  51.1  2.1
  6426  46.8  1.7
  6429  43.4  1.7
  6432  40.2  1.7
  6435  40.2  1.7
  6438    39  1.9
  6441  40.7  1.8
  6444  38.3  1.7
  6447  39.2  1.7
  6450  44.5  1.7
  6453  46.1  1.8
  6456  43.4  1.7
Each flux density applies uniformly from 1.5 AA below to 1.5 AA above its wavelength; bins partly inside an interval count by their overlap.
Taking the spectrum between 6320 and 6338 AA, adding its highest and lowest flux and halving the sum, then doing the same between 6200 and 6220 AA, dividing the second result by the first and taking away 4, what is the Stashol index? -3.00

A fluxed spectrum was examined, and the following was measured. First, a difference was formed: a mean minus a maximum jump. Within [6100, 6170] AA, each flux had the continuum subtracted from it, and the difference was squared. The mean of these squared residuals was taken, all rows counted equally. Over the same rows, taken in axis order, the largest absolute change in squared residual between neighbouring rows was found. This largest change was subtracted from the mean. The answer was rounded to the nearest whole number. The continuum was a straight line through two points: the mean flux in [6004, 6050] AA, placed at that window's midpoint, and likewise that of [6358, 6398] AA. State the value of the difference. -35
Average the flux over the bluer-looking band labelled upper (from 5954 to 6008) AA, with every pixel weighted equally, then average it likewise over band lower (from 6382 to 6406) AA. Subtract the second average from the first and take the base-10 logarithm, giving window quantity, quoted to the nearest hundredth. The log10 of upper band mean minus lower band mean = 0.66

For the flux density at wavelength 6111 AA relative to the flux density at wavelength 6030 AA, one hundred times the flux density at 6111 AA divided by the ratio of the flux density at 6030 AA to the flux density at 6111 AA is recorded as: 5981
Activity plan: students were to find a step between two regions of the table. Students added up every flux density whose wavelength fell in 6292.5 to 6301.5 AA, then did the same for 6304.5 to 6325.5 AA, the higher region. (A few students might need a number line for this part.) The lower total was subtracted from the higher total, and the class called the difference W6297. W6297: 197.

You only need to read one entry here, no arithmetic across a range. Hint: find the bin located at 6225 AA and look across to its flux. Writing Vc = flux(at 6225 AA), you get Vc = 53.3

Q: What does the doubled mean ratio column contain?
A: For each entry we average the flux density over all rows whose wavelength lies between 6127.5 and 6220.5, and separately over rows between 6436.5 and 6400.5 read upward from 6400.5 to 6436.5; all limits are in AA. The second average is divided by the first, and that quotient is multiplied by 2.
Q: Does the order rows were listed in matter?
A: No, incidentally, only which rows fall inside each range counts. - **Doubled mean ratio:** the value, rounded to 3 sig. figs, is 1.74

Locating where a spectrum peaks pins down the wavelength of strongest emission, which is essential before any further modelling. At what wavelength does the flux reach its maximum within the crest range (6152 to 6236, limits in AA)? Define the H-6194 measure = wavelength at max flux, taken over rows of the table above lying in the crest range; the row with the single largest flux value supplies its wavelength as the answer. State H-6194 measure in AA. 6168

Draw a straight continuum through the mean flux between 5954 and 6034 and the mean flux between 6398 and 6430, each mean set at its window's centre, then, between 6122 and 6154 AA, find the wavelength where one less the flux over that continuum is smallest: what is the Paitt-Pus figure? 6138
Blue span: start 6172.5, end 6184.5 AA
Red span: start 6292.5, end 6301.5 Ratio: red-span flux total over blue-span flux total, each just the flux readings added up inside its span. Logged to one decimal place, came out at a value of 0.7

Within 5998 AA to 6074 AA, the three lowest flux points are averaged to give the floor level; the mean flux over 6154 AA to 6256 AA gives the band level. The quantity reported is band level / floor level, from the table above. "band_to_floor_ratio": 1.15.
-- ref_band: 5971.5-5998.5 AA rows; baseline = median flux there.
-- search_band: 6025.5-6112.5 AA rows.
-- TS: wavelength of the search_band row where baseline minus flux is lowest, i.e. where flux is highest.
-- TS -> 6102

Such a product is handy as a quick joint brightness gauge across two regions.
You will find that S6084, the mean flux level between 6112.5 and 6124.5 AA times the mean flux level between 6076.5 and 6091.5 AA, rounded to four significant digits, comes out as 2605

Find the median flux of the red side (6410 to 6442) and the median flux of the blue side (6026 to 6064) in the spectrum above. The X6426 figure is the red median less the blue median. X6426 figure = -3.5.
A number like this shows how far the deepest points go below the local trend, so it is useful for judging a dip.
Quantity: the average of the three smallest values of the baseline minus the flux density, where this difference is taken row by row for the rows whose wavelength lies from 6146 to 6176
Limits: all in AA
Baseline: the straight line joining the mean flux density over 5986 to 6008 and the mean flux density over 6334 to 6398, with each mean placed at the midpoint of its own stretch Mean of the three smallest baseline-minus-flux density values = -3.9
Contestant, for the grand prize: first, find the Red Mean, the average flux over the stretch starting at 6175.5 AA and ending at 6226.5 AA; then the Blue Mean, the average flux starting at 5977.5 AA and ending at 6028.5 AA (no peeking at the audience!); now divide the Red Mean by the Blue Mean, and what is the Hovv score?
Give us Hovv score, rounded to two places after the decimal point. 0.98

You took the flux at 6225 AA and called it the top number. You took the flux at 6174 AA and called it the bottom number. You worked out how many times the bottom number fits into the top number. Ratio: 1.02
